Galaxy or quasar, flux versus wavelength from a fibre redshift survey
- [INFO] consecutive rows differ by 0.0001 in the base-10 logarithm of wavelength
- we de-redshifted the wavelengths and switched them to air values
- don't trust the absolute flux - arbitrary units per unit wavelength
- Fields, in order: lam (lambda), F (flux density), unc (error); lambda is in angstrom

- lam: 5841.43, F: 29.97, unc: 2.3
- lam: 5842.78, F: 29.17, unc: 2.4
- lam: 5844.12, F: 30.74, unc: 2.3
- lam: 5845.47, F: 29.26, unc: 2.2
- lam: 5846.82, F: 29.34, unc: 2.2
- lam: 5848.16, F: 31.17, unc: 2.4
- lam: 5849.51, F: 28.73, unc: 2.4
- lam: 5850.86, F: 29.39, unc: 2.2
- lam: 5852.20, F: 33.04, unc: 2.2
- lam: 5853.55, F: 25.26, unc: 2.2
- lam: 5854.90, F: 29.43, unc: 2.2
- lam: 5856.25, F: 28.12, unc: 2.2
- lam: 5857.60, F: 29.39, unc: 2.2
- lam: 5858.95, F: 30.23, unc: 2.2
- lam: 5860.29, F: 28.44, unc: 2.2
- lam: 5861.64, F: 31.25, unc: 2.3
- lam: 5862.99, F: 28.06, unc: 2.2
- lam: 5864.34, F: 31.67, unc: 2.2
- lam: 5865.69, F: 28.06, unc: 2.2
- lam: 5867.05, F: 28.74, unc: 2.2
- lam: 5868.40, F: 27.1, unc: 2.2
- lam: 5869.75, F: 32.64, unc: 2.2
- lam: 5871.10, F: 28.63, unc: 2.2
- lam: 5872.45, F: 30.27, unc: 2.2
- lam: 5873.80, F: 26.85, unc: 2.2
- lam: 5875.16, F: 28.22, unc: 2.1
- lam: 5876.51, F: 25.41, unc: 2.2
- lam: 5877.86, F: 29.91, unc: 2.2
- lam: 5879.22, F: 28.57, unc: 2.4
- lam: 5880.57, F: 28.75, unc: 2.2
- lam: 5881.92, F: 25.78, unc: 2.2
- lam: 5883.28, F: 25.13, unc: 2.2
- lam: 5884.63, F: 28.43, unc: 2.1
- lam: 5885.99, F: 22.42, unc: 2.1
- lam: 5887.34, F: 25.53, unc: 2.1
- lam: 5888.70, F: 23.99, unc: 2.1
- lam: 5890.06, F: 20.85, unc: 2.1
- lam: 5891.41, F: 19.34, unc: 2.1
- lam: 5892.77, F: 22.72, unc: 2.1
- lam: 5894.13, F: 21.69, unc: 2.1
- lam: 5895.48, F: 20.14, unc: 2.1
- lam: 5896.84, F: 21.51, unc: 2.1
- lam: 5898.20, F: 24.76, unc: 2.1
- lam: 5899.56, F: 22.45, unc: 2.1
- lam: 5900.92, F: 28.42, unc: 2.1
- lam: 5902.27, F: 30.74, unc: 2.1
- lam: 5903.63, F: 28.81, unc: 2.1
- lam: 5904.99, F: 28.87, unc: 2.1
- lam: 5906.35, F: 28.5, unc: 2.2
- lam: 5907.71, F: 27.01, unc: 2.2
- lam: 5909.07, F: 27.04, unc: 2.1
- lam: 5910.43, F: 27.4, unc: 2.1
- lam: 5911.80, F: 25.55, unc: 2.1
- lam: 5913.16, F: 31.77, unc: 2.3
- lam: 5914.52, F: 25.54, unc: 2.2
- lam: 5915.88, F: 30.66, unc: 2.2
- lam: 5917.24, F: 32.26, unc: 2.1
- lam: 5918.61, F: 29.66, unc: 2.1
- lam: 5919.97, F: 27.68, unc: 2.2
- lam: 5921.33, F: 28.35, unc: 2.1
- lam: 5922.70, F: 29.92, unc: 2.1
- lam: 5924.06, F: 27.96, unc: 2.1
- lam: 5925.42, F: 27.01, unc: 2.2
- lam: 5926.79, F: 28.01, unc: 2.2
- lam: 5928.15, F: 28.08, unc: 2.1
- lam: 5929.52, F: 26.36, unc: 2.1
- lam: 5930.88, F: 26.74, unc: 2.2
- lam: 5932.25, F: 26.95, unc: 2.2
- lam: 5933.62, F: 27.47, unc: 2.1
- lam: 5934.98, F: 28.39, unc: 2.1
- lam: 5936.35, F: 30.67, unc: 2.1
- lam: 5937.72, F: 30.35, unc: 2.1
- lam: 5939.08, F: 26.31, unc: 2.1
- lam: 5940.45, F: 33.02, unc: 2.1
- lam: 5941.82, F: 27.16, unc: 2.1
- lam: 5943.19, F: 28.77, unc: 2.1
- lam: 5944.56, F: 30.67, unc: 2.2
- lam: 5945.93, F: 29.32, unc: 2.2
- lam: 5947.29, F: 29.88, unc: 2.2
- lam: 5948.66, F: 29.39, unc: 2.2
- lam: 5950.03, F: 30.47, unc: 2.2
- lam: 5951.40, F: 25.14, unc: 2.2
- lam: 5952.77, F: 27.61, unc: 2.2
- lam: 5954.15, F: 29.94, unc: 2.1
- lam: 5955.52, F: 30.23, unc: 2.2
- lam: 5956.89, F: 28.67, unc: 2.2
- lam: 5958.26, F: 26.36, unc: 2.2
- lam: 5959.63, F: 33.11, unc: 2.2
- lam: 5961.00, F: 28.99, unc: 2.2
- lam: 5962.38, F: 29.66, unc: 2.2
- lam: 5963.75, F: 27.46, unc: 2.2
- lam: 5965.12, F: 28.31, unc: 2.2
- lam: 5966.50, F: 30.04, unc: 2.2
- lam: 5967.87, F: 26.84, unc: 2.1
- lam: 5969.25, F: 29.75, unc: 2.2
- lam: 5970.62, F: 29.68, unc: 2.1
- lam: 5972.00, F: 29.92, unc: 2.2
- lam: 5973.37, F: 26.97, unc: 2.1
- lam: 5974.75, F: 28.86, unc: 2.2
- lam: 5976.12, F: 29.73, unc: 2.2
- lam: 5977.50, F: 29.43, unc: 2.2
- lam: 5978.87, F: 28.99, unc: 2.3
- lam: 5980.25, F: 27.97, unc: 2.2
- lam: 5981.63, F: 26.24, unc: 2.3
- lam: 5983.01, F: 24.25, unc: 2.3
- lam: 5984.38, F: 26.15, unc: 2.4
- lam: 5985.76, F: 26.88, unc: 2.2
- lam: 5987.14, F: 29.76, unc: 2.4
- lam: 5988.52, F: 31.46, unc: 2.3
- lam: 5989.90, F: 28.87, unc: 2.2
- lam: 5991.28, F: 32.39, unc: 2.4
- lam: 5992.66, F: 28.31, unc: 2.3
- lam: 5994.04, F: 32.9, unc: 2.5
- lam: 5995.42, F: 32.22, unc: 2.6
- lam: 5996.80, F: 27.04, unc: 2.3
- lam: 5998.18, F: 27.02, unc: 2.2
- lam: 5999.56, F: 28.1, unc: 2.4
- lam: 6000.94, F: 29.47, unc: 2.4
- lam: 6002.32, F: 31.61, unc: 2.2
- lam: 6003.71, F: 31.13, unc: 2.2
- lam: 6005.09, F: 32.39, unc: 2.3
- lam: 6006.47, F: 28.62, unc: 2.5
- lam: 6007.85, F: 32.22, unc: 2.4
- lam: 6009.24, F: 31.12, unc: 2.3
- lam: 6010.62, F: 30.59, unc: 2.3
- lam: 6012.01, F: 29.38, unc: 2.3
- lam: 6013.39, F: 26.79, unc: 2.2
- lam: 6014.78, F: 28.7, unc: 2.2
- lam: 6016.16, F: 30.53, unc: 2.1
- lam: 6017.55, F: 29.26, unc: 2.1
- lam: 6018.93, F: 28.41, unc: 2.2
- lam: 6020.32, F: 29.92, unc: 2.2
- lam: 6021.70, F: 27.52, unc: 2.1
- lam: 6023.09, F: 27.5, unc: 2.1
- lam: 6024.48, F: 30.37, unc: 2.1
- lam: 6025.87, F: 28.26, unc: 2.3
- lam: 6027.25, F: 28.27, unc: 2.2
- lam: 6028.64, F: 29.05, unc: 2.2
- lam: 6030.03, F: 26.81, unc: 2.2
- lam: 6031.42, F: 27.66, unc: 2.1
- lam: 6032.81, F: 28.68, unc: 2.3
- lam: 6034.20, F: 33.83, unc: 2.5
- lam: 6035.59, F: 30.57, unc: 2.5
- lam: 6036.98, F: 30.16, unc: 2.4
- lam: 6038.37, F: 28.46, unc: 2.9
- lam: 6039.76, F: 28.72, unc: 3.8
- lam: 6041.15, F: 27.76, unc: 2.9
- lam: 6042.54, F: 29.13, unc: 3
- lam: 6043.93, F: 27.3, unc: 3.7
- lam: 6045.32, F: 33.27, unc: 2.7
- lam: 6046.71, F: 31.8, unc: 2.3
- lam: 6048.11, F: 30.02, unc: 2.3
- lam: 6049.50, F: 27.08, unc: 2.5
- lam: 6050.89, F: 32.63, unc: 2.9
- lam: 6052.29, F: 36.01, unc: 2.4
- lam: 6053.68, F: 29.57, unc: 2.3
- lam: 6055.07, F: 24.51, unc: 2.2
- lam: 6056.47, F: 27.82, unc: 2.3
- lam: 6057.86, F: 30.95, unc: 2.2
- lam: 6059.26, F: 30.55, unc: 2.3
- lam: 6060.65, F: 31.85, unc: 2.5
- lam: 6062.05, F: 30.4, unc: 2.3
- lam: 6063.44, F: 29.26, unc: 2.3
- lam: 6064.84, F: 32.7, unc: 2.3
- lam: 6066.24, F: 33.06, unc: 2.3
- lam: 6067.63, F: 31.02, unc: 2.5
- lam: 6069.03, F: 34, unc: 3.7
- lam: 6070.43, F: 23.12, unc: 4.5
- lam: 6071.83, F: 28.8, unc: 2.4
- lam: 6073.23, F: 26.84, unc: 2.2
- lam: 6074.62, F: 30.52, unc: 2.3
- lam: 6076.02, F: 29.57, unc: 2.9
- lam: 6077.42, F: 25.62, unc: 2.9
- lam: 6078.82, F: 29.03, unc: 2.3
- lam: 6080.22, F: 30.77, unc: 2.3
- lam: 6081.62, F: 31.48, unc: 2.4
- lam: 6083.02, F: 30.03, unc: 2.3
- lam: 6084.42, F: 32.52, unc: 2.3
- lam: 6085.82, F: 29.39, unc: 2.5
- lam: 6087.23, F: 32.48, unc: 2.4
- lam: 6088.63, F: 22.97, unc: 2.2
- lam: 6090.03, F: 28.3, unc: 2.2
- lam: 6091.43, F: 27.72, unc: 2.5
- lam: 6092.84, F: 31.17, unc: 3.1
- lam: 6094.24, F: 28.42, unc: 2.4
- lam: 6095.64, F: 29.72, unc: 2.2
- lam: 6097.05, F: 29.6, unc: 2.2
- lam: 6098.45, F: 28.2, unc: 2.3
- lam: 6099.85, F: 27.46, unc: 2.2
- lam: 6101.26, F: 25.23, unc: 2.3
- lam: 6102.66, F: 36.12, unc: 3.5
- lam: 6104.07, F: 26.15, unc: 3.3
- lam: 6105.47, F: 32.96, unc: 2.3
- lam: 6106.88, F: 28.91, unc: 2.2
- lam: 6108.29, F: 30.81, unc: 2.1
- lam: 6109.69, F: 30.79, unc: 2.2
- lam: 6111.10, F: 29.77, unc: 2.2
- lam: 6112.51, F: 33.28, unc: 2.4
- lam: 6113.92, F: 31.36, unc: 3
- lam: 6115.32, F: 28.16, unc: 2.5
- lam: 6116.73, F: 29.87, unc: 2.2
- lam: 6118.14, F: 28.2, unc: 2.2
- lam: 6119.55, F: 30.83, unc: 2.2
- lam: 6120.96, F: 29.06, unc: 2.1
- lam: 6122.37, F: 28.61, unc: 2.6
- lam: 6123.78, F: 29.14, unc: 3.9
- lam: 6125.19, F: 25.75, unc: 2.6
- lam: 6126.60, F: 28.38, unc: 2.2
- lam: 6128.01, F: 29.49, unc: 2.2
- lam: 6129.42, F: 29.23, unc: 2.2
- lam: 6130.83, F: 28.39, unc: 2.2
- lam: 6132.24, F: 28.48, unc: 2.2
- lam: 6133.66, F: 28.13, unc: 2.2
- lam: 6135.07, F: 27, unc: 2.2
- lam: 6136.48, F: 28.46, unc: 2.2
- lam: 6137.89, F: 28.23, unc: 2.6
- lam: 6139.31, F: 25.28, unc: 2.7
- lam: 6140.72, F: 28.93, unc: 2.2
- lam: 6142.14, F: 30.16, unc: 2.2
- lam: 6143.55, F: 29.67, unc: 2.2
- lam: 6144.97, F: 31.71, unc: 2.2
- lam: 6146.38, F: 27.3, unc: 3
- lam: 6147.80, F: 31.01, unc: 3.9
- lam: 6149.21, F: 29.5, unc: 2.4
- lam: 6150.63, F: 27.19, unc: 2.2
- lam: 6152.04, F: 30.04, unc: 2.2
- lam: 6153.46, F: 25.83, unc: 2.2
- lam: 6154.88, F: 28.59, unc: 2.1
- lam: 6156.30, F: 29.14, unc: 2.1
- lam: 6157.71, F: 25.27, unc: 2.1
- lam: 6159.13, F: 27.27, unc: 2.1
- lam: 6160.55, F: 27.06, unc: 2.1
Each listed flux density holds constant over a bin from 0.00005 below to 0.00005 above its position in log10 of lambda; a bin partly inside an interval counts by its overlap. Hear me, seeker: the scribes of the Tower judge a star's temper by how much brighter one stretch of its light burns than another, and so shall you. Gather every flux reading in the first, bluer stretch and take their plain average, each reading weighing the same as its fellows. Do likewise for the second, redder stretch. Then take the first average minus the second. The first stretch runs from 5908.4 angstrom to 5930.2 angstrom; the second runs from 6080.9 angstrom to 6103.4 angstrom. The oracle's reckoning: -1.1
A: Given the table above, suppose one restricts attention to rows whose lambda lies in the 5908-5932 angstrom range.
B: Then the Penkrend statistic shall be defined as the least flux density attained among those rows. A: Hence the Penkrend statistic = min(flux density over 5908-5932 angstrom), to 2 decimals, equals 25.54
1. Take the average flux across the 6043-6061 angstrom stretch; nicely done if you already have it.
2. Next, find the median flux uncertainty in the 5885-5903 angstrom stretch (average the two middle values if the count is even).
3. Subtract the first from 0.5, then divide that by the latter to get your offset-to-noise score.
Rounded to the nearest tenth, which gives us -14.2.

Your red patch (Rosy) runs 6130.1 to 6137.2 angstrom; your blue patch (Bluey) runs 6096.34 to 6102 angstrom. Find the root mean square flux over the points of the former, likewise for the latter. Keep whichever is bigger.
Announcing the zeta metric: 28.1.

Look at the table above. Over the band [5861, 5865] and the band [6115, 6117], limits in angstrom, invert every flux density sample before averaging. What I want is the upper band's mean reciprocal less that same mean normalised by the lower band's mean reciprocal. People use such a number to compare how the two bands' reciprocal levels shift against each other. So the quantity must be -1.01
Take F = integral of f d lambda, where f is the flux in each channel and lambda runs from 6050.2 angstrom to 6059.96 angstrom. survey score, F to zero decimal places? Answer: 296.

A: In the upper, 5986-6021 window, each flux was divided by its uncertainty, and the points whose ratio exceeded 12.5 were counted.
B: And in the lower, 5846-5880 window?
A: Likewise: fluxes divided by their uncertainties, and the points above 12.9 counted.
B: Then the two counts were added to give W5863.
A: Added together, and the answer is 32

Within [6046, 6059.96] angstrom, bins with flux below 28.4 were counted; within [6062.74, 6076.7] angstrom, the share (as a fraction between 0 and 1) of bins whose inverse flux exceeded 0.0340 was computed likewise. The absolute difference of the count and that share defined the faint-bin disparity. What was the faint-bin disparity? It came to 3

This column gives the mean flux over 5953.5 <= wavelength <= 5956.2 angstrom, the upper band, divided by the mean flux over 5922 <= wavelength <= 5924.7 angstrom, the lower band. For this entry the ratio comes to 1.04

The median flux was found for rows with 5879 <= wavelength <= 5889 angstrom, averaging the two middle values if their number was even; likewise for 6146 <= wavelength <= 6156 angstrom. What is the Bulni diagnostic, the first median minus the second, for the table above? -2.9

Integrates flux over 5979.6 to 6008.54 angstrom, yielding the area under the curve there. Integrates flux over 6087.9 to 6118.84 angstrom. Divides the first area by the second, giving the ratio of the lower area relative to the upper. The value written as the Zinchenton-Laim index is 0.9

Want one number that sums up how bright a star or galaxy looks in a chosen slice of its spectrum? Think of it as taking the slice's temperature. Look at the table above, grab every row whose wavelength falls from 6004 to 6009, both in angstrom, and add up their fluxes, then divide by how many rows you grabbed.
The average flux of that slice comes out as 31.1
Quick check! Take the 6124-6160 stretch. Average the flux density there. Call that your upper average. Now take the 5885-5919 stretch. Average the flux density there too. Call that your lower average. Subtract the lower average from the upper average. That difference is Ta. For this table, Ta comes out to 2.4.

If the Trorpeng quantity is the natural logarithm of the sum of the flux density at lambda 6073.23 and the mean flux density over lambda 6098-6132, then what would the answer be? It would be 4.03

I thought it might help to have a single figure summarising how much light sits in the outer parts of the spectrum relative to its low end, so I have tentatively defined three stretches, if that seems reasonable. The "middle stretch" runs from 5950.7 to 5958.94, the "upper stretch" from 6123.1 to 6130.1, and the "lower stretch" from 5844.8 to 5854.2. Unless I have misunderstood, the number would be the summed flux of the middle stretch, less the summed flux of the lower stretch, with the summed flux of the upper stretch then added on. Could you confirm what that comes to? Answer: 104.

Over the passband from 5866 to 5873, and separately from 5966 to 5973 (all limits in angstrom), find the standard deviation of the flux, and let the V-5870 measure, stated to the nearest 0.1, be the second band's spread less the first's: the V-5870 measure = -0.7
